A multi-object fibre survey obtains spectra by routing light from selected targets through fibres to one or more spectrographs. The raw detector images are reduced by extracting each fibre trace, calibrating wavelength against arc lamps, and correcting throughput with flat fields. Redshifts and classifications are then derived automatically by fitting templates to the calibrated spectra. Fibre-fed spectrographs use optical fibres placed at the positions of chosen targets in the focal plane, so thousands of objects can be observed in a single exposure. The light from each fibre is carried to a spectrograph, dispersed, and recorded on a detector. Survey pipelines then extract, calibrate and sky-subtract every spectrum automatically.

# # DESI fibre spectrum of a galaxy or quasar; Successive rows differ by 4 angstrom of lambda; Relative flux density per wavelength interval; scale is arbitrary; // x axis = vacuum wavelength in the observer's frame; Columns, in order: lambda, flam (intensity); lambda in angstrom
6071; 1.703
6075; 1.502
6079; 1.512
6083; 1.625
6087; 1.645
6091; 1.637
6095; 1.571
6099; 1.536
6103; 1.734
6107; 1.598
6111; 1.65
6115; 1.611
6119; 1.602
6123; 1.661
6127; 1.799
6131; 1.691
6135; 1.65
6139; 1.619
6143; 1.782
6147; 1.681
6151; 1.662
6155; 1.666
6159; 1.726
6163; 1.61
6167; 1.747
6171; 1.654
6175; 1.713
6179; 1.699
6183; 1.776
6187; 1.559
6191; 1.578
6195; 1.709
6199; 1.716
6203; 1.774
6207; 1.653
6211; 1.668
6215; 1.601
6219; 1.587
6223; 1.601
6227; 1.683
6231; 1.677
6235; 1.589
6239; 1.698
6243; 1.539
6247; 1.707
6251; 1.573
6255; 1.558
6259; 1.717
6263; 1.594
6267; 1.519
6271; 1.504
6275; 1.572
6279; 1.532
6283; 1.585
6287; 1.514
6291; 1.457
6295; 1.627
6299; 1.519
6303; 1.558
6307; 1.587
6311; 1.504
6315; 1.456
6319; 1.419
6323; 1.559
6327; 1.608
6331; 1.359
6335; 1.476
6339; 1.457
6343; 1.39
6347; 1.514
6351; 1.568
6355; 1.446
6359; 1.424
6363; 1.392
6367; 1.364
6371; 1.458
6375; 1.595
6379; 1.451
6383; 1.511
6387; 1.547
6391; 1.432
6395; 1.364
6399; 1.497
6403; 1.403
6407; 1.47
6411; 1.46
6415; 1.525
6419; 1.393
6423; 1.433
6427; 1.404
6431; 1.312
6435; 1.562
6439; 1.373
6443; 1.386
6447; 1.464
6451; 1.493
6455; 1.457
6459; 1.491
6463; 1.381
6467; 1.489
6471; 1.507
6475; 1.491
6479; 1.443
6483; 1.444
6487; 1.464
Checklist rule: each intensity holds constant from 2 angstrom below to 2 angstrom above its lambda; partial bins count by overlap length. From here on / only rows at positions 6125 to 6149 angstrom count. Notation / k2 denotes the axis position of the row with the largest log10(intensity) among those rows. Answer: 6127 angstrom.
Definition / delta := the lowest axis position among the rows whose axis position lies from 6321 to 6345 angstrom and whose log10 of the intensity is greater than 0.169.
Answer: 6323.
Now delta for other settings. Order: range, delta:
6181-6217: 6183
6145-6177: 6147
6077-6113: 6079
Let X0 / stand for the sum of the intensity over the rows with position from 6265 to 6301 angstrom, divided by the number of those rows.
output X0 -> 1.54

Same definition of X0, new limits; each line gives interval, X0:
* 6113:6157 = 1.67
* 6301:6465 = 1.46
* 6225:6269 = 1.62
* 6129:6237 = 1.67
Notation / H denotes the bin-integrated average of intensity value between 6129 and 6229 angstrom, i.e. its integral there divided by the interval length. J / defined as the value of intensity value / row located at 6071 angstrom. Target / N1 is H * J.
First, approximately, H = 1.67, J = 1.703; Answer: 2.85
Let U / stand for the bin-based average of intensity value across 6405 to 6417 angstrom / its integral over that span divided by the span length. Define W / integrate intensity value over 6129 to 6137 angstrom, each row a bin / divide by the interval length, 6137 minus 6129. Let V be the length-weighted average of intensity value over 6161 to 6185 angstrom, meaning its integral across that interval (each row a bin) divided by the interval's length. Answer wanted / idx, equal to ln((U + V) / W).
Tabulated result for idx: 0.65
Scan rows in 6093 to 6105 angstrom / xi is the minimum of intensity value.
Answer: 1.536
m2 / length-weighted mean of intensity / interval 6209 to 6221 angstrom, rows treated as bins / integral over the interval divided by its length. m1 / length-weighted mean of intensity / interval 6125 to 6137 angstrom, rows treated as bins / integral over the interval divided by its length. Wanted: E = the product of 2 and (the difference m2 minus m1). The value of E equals -0.19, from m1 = 1.71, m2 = 1.62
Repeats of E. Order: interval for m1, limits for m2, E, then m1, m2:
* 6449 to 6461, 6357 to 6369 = -0.17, 1.48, 1.39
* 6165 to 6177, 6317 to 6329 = -0.35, 1.70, 1.53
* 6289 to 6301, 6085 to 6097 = 0.17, 1.53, 1.62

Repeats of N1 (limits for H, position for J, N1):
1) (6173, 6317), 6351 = 2.52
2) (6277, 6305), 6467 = 2.30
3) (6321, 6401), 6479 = 2.12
